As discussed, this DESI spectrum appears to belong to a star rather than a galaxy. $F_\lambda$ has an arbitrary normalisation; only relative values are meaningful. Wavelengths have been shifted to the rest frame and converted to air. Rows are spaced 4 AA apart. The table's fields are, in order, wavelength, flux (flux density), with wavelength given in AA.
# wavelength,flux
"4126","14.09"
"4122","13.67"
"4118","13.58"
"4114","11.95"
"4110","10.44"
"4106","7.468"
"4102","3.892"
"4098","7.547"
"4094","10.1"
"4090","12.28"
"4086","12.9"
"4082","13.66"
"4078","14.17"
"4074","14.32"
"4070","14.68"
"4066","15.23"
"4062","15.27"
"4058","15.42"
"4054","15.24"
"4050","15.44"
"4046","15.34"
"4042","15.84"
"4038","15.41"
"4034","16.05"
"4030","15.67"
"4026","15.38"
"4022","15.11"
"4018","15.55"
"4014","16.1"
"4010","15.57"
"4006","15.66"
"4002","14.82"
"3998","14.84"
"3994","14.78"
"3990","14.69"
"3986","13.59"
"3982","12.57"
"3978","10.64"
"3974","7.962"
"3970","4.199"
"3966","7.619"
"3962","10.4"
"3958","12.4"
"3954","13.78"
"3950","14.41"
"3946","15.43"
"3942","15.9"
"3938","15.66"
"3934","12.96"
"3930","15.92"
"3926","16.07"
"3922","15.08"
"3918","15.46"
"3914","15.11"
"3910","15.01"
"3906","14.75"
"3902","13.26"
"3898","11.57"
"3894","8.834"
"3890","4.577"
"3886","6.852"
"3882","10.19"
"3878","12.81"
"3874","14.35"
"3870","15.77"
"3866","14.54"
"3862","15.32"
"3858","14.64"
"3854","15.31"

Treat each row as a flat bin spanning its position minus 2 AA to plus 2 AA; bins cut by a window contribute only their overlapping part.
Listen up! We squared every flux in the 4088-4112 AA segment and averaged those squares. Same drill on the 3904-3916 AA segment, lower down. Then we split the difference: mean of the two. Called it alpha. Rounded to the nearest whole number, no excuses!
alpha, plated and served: 153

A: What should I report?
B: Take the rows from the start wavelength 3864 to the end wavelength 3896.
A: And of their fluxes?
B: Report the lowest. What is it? 4.577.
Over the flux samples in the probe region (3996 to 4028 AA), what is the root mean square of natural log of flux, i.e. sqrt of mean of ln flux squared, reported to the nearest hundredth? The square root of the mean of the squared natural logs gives 2.73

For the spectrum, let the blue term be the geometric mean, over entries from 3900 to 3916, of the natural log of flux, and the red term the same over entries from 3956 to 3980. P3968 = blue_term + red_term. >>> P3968 4.77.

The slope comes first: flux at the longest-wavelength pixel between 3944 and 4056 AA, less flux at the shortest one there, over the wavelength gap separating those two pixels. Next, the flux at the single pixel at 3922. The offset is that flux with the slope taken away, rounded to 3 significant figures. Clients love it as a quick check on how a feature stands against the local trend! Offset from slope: 15.1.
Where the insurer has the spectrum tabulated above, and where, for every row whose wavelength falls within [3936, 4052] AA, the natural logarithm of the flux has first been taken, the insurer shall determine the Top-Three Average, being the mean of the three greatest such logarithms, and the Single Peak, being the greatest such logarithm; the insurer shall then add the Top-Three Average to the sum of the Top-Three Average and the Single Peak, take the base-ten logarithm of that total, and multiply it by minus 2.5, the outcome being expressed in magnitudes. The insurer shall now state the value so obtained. -2.30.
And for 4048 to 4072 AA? -2.28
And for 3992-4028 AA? -2.30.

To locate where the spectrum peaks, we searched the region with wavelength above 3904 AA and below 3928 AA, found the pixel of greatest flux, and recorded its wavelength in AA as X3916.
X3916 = 3926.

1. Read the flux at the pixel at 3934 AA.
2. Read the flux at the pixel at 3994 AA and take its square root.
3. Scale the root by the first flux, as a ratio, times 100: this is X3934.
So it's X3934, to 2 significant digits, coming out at 30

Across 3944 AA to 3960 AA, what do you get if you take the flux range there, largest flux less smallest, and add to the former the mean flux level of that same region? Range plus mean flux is 17.0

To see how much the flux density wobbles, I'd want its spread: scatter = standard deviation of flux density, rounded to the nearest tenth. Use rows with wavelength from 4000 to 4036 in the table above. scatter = 0.4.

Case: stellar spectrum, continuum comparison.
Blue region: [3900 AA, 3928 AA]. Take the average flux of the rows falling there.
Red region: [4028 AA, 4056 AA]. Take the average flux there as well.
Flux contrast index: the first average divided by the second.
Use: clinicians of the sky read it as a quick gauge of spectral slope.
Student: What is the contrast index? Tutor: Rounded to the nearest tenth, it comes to 1.0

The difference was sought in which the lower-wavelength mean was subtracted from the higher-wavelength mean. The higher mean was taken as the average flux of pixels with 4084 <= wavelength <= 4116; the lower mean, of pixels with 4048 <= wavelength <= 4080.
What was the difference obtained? -5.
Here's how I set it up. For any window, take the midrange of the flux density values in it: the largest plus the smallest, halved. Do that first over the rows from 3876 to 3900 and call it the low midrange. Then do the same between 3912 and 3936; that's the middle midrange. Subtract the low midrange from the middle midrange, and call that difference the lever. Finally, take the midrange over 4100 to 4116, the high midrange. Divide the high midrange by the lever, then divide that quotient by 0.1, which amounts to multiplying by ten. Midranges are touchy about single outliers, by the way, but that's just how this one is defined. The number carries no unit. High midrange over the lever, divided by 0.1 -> 14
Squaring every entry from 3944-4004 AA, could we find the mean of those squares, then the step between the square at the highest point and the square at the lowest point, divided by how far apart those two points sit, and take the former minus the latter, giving 158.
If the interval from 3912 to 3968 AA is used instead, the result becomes 205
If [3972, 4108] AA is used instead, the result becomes 194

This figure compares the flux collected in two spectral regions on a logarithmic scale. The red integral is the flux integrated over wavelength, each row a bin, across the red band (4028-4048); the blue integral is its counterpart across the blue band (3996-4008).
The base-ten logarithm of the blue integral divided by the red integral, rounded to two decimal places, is -0.24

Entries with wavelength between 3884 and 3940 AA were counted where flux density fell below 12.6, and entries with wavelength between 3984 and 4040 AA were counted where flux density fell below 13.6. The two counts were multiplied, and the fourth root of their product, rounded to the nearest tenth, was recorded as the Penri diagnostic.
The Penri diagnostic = 1.4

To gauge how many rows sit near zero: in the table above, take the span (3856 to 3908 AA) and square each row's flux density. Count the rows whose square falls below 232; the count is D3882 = 11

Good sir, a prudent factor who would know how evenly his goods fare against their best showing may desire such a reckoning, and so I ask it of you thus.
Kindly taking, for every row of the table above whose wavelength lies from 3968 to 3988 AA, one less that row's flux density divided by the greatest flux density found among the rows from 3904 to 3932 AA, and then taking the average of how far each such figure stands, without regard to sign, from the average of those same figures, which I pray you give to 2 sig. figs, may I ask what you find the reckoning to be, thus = 0.18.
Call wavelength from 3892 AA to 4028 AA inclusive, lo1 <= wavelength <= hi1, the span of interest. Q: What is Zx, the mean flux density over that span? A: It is 13.6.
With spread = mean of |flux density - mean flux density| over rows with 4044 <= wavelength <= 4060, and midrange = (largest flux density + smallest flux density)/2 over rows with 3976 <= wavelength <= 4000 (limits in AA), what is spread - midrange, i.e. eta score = -12.7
